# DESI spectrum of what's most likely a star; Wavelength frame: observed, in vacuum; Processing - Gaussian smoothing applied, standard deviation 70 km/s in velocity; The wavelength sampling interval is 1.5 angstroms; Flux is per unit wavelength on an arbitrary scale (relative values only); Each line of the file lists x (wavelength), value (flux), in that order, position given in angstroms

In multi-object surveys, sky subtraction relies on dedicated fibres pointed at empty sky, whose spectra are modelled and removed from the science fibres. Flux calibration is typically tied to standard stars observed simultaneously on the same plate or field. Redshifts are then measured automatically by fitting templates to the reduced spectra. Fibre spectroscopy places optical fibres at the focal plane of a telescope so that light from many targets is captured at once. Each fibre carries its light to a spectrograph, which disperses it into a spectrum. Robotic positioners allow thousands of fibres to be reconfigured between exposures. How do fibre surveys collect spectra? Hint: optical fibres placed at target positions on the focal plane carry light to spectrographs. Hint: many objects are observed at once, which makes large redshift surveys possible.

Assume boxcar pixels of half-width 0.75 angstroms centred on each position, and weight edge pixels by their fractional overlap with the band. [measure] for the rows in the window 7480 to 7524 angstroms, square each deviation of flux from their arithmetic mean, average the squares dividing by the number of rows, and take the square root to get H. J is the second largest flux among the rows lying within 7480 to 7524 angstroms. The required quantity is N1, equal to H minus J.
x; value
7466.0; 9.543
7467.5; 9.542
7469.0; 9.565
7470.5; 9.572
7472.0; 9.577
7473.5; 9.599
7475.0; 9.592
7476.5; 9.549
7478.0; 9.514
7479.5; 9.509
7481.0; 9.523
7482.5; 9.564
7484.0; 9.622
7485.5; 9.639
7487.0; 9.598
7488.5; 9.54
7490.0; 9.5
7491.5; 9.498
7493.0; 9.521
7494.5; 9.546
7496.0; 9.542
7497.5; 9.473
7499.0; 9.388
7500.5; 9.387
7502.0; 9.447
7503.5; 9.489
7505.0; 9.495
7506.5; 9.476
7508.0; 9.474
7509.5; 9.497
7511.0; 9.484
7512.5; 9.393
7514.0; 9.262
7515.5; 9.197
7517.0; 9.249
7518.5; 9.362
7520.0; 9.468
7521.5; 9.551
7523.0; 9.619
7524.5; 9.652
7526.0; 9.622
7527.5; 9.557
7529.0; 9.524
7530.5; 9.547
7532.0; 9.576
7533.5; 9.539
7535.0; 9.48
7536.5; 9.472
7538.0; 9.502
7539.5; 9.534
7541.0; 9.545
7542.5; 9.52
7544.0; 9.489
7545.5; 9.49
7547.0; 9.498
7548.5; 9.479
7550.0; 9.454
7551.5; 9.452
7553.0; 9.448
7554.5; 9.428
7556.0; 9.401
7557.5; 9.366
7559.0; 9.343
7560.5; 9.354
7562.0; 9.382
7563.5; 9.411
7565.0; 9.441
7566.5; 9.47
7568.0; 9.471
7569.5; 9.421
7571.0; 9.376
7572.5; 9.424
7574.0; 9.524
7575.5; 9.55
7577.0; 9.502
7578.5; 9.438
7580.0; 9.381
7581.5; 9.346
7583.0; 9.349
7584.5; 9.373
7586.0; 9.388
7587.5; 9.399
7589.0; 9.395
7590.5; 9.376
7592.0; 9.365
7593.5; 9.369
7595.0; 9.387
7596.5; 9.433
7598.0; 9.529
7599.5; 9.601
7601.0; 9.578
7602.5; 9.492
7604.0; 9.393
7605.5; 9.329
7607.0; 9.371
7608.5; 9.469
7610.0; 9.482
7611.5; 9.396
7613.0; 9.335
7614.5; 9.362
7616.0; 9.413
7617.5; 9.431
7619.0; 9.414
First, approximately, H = 0.106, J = 9.622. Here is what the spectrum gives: -9.52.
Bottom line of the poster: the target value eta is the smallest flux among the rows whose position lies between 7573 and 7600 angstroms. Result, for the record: 9.346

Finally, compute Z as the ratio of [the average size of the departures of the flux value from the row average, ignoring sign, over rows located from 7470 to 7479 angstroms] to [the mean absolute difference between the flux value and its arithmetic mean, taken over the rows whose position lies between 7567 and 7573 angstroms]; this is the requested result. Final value 1.0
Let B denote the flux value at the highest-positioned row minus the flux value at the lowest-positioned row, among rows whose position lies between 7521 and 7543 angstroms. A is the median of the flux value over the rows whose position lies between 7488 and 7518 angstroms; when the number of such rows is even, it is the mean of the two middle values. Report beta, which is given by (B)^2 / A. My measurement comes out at 0.0001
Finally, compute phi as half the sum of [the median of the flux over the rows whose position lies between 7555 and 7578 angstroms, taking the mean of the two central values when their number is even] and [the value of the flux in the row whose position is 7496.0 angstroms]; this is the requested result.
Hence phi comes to 9.48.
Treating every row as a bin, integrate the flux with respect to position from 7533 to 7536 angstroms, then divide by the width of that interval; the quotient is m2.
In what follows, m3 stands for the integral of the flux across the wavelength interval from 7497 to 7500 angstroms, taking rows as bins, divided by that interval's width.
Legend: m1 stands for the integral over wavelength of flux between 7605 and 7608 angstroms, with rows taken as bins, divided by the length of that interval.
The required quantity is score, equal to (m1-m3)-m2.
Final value -9.57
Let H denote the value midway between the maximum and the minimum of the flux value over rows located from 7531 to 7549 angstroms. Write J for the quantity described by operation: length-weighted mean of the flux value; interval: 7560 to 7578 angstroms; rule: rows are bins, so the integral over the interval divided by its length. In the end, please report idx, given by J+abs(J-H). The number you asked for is 9.52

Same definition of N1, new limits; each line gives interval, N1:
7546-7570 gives -9.43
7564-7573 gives -9.44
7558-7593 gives -9.47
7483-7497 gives -9.57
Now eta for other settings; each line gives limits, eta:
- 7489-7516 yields 9.197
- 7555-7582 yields 9.343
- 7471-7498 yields 9.473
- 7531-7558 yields 9.366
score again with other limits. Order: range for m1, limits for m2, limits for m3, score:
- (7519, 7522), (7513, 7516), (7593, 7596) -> -9.14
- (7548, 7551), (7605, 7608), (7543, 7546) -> -9.39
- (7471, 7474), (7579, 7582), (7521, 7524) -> -9.38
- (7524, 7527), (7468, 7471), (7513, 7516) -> -9.18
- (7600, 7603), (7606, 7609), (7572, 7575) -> -9.35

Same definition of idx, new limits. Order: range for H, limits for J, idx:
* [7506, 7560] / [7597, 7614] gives 9.48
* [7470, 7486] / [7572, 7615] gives 9.57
